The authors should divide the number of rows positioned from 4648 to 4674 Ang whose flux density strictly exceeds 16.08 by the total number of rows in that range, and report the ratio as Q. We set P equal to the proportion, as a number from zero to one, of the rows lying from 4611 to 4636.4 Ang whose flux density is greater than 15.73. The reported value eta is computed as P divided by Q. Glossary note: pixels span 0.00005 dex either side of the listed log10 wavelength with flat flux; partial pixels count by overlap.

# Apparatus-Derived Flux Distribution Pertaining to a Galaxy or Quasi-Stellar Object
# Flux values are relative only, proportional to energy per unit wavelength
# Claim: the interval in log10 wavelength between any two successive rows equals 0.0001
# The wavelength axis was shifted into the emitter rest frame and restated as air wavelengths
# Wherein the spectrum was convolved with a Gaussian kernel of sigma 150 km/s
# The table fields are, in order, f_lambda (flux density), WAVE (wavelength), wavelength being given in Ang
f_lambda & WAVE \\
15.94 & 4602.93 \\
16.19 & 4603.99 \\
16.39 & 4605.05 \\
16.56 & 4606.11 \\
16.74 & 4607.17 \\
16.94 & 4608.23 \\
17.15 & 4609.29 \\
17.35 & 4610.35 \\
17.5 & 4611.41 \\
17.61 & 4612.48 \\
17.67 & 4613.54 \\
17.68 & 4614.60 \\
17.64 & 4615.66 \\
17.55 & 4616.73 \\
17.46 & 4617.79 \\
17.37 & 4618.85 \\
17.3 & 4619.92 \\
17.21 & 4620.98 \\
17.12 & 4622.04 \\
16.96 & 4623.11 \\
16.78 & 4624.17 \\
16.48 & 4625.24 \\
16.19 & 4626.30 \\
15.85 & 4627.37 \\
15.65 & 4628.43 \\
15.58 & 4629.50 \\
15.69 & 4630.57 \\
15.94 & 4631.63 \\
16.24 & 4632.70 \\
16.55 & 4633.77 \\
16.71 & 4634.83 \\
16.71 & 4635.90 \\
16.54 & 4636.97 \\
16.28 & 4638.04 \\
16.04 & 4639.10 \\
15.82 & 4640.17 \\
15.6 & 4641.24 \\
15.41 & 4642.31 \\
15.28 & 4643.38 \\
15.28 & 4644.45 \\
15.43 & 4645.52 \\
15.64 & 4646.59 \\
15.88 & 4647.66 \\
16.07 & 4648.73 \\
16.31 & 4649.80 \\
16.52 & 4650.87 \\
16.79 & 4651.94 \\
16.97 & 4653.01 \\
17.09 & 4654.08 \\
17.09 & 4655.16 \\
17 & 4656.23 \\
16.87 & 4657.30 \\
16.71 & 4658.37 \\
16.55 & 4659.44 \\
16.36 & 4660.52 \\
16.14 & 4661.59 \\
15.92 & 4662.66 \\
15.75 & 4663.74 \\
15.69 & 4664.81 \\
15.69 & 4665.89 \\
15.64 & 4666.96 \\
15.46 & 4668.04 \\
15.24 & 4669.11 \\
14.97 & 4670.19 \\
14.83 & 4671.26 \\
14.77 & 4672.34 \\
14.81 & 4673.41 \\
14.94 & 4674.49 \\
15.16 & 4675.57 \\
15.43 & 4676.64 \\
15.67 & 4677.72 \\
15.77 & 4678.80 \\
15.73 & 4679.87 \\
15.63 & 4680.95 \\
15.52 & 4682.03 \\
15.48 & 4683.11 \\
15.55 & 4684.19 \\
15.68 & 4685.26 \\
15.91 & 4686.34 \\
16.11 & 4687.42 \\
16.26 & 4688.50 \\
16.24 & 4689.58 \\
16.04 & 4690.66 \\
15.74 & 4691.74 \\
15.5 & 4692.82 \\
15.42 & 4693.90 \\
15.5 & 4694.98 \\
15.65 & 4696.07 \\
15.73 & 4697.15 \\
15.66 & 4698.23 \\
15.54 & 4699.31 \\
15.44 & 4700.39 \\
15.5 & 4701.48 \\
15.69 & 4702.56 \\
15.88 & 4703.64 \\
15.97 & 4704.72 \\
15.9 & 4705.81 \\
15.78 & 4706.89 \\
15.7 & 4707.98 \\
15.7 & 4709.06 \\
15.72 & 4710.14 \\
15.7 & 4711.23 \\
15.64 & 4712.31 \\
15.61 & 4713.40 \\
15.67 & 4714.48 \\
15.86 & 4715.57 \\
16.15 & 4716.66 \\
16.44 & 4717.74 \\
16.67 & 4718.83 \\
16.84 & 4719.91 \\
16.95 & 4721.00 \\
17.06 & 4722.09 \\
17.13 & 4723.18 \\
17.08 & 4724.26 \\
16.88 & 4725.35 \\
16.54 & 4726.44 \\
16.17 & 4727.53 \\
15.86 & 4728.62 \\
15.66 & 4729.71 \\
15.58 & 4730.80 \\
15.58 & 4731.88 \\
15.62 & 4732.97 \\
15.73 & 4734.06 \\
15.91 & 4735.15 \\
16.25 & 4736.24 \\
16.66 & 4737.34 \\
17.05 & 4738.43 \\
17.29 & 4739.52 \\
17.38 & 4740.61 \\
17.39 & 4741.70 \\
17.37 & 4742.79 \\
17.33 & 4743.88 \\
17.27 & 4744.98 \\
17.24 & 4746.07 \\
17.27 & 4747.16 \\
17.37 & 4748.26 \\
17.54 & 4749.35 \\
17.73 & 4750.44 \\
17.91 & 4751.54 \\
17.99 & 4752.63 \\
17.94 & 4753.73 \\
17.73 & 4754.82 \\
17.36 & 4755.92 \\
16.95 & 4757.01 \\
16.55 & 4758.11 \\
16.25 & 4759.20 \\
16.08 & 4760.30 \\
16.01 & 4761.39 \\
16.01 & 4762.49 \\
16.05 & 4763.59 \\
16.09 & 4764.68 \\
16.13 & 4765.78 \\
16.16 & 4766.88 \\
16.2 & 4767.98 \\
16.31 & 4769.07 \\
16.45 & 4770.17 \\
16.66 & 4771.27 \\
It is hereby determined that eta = 1.75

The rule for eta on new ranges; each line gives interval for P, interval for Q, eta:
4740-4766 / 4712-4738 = 1.85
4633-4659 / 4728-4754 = 1.06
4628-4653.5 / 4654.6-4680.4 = 2.14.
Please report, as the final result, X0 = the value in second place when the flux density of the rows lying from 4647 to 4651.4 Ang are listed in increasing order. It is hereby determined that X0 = 16.07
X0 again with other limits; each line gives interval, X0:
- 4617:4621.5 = 17.3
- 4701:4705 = 15.69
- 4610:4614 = 17.5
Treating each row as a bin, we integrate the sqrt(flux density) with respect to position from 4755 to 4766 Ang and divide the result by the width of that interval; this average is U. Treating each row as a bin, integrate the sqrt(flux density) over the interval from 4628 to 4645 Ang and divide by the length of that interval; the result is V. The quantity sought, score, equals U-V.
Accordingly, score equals 0.06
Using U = 4.05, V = 3.99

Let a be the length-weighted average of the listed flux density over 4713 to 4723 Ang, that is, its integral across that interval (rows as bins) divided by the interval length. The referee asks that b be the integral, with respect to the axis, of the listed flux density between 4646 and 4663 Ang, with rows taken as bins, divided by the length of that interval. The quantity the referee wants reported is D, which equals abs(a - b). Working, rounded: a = 16.4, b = 16.5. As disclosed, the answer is 0.1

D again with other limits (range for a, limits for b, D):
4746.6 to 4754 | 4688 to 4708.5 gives 1.9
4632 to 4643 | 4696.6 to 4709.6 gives 0.5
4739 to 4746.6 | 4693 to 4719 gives 1.6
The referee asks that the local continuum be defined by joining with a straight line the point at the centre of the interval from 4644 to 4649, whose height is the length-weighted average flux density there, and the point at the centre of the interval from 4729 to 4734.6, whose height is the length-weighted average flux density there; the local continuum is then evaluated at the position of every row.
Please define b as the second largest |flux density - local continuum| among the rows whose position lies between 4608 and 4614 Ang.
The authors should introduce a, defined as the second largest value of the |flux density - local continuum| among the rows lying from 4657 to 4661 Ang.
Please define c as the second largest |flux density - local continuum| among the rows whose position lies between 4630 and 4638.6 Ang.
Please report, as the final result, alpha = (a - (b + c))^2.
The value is 3.9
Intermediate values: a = 1.06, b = 2.0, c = 1.07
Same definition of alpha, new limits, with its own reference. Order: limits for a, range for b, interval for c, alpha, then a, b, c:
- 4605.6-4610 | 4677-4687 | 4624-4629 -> 0.1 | 1.30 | 0.2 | 0.84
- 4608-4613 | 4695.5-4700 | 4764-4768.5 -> 1.7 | 1.86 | 0.1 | 0.49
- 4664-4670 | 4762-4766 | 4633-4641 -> 1.7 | 0.19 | 0.4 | 1.07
